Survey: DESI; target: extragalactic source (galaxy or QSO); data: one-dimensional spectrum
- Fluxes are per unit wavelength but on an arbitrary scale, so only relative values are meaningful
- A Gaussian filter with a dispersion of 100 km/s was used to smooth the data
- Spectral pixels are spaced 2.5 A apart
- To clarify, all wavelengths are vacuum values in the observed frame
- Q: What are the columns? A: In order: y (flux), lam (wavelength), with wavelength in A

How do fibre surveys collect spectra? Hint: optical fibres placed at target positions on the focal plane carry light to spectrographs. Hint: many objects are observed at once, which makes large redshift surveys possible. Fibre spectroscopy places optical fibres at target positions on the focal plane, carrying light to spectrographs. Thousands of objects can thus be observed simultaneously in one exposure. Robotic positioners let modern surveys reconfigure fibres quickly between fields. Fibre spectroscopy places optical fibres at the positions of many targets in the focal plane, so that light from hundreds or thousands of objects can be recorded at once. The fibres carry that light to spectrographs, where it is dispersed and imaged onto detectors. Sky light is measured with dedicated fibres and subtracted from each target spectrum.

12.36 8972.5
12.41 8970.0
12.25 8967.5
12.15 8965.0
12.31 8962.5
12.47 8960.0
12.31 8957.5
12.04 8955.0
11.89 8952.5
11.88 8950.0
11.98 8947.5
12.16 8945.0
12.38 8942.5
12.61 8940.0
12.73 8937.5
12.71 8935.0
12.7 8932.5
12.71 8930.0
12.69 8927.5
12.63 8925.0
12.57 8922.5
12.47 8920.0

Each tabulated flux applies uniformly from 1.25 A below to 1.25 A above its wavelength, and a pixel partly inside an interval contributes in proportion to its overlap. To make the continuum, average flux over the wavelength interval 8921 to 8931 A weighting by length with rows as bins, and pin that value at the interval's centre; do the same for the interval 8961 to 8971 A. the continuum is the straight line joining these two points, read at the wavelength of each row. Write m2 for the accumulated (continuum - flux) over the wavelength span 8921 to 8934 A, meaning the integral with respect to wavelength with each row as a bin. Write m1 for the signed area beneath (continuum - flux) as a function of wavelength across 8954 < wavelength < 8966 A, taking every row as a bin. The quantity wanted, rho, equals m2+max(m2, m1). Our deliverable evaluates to 0.5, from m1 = 0.9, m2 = -0.3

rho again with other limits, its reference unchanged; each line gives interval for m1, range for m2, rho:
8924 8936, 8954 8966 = 1.8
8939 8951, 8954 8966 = 4.1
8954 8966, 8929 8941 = -0.7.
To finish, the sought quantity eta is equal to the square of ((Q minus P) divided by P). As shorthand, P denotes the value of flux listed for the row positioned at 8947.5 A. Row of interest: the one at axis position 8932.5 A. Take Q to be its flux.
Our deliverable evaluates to 0.0036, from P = 11.98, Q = 12.7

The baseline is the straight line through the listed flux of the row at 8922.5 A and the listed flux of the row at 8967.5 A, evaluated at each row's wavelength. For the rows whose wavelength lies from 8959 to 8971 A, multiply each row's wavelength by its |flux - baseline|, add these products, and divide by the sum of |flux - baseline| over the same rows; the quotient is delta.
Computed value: 8965.0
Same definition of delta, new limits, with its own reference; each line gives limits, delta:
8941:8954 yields 8949.1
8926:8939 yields 8933.1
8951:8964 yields 8954.9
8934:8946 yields 8939.5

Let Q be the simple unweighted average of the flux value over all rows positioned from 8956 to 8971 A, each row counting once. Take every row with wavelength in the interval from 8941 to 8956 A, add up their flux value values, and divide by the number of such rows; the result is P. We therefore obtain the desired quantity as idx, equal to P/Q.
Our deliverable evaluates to 0.98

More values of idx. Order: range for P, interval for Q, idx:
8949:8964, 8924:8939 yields 0.96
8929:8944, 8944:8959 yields 1.05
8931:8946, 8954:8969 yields 1.02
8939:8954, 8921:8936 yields 0.96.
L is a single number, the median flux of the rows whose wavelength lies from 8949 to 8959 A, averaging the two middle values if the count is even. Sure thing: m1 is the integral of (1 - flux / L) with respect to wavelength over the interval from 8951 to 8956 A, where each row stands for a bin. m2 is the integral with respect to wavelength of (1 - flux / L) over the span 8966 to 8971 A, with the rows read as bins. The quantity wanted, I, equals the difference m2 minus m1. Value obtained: -0.2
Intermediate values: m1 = 0.00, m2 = -0.15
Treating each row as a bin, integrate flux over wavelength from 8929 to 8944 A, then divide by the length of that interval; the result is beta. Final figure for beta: 12.6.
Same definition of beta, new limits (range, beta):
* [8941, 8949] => 12.2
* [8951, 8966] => 12.2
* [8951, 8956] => 12.0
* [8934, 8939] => 12.7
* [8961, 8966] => 12.2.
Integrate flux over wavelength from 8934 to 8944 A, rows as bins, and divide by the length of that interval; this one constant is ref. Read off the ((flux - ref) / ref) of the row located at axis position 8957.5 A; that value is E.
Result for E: -0.02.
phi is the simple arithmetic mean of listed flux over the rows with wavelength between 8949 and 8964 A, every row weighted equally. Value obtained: 12.15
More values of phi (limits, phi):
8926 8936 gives 12.70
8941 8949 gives 12.17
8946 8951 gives 11.93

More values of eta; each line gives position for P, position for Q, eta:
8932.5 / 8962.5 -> 0.0009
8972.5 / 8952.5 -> 0.0014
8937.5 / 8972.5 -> 0.0008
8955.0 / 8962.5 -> 0.0005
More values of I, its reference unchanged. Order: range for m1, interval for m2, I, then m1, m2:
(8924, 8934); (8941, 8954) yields 0.5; -0.60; -0.11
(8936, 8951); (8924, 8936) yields -0.3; -0.42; -0.73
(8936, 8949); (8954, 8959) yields 0.3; -0.44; -0.10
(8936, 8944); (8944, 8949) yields 0.4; -0.40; -0.04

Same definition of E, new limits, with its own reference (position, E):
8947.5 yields -0.05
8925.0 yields 0.00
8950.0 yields -0.06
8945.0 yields -0.03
